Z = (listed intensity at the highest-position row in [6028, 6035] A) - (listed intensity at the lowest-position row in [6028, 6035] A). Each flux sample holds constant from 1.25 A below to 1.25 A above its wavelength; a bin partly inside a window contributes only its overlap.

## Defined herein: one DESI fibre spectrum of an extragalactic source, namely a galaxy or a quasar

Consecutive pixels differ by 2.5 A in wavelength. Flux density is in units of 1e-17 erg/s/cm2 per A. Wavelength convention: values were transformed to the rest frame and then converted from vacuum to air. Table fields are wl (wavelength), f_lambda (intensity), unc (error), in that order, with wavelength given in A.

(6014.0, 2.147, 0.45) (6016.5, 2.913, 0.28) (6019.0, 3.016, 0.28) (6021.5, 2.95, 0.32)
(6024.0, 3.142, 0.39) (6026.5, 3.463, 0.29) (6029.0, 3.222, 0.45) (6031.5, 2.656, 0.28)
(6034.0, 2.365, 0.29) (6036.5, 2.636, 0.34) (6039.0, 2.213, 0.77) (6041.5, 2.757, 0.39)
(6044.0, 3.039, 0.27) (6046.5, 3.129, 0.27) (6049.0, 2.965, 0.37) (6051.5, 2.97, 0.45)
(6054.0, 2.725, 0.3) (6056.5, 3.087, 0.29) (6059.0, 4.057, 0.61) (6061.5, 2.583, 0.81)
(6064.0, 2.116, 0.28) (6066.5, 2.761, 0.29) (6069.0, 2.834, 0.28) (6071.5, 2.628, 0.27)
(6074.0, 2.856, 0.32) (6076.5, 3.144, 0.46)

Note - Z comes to -0.86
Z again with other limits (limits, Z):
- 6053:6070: 0.11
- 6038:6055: 0.51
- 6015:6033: -0.26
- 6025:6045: -0.42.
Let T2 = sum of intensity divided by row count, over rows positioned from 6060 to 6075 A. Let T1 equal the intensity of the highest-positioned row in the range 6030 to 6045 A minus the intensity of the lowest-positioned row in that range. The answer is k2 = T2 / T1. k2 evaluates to 7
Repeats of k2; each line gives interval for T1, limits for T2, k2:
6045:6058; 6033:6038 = -60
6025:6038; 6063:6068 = -3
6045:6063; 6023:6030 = -6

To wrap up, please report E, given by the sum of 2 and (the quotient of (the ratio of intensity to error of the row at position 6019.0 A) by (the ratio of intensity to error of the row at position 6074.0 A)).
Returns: 3.21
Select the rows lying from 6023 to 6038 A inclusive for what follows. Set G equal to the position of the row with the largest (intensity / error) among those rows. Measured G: 6026.5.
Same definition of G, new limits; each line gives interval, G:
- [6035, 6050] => 6046.5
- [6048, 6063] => 6056.5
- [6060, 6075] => 6069.0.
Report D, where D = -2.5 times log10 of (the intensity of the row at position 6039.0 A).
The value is -0.86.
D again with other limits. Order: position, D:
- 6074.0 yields -1.14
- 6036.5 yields -1.05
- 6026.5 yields -1.35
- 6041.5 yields -1.10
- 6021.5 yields -1.17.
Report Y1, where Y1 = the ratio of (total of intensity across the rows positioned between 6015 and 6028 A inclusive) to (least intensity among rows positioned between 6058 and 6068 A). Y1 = 7.3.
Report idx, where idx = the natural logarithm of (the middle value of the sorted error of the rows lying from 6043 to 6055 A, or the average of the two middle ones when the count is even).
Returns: -1.20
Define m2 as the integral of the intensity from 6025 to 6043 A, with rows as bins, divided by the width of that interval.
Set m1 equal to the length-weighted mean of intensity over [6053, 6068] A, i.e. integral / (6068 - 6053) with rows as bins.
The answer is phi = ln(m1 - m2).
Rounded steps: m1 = 2.89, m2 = 2.77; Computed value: -2.1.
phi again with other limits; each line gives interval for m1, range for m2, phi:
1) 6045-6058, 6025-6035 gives -3.0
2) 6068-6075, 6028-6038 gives -2.6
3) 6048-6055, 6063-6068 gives -0.9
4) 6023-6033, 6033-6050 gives -1.0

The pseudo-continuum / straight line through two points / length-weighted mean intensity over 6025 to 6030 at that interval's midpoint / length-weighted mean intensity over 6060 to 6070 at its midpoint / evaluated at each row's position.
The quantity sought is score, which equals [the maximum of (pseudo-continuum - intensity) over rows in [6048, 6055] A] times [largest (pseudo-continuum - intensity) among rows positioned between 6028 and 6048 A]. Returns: 0.09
